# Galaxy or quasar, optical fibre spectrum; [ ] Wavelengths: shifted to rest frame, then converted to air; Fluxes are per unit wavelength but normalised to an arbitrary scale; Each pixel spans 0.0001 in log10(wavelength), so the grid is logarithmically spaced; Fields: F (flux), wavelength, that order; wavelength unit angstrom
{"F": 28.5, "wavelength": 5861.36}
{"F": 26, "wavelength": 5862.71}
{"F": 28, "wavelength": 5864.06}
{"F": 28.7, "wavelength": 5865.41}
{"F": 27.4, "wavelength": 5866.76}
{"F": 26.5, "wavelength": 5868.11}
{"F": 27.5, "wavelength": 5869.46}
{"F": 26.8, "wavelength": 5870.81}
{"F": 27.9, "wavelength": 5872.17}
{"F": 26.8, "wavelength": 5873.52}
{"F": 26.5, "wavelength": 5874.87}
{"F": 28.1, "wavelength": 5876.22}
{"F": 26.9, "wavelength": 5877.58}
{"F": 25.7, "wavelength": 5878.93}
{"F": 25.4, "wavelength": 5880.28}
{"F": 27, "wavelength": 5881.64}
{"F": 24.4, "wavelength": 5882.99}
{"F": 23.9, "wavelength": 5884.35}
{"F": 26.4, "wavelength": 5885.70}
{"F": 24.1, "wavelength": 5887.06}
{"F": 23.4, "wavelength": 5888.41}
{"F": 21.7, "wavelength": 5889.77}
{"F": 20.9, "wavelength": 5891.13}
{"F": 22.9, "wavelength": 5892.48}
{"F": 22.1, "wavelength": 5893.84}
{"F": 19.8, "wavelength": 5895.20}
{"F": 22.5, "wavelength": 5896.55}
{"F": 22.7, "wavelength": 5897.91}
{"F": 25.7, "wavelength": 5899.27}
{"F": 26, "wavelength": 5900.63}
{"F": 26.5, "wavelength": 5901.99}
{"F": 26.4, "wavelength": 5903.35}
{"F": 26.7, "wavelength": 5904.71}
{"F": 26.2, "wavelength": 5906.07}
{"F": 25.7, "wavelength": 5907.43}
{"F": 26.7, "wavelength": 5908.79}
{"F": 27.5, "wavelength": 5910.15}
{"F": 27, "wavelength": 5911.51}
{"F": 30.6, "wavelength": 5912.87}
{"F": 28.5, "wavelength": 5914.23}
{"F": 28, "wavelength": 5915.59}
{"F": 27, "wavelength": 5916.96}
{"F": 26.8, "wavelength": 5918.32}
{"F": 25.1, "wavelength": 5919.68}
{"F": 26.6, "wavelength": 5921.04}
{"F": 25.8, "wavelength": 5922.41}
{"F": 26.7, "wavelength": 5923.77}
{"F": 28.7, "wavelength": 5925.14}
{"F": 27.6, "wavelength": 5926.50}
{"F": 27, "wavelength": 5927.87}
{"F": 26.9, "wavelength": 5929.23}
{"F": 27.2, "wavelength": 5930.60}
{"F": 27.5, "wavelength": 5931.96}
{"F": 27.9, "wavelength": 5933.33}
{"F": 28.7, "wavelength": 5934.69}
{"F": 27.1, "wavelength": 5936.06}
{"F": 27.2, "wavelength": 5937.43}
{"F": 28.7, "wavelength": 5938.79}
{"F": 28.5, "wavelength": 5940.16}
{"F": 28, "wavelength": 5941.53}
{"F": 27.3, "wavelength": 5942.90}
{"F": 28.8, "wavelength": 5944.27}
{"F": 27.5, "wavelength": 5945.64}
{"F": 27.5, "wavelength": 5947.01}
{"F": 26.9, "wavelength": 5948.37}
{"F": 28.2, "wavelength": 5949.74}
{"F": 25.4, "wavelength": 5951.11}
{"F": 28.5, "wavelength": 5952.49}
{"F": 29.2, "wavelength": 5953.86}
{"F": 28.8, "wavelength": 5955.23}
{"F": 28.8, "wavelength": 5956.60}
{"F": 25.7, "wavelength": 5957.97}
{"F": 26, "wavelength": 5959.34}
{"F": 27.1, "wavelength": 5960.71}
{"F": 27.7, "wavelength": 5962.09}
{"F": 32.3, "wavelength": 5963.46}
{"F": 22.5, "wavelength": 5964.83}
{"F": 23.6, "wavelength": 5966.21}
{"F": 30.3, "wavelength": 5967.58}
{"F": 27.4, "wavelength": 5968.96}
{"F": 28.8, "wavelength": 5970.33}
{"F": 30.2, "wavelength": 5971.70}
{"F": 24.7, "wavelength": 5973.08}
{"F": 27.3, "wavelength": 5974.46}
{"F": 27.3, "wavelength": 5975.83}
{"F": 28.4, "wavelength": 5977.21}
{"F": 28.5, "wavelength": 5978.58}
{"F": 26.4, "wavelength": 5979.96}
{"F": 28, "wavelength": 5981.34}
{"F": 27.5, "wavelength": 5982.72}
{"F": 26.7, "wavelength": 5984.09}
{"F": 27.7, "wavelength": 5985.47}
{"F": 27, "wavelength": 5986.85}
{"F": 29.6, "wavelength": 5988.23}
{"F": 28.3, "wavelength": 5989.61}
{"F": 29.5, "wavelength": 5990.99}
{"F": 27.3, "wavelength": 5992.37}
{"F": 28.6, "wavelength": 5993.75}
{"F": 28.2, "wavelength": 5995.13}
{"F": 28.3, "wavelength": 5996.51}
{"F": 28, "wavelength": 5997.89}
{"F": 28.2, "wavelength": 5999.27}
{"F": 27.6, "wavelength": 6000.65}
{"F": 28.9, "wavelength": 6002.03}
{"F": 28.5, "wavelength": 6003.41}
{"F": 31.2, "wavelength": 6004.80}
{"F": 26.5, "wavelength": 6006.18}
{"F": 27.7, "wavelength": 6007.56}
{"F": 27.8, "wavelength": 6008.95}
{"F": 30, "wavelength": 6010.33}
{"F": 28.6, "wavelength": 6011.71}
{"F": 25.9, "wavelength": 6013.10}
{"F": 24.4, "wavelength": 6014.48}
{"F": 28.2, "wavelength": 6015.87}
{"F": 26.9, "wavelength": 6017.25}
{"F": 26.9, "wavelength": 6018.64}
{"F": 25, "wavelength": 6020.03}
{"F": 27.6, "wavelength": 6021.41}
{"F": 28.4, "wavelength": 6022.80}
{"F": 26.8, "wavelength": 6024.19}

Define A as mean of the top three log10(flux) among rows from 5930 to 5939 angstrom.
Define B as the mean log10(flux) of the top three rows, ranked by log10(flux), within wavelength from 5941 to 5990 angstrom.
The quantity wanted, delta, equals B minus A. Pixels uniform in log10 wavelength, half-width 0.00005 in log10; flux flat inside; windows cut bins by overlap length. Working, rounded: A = 1.45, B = 1.49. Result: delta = 0.036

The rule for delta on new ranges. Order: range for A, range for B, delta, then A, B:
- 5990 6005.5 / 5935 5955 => -0.014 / 1.47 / 1.46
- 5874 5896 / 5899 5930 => 0.030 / 1.44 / 1.47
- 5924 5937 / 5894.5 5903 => -0.038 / 1.45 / 1.42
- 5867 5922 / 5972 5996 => 0.003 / 1.46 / 1.47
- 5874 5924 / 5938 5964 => 0.015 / 1.46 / 1.48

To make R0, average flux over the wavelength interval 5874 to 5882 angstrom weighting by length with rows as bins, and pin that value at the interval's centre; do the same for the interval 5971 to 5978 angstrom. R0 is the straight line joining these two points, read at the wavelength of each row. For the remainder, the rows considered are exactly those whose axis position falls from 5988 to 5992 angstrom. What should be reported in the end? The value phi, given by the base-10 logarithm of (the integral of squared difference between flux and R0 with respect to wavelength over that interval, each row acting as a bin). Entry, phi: 0.9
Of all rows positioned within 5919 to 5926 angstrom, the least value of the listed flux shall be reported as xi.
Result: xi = 25.1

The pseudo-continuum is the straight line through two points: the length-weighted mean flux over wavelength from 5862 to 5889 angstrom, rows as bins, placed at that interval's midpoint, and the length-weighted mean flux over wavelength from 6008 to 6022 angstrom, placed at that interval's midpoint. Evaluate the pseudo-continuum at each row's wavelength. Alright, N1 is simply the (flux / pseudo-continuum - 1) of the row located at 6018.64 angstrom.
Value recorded -0.01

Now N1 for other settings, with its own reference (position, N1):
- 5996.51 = 0.05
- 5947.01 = 0.03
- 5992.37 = 0.01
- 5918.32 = 0.01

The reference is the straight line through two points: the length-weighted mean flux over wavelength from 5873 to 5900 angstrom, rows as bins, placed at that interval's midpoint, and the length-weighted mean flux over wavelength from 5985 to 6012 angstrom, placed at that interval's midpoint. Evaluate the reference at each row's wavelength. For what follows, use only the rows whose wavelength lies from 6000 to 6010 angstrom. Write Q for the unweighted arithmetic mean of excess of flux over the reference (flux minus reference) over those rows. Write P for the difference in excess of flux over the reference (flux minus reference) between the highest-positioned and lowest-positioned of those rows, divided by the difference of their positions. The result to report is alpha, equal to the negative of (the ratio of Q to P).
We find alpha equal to -24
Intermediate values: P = -0.012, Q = -0.3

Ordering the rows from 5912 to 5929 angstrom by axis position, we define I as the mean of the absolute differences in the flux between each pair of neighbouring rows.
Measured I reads 1.1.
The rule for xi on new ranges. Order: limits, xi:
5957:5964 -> 25.7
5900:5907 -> 26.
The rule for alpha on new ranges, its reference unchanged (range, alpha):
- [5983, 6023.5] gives 92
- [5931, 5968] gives -24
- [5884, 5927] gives -10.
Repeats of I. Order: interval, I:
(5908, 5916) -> 1.5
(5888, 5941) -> 1.0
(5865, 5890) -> 1.3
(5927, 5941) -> 0.6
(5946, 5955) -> 1.7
